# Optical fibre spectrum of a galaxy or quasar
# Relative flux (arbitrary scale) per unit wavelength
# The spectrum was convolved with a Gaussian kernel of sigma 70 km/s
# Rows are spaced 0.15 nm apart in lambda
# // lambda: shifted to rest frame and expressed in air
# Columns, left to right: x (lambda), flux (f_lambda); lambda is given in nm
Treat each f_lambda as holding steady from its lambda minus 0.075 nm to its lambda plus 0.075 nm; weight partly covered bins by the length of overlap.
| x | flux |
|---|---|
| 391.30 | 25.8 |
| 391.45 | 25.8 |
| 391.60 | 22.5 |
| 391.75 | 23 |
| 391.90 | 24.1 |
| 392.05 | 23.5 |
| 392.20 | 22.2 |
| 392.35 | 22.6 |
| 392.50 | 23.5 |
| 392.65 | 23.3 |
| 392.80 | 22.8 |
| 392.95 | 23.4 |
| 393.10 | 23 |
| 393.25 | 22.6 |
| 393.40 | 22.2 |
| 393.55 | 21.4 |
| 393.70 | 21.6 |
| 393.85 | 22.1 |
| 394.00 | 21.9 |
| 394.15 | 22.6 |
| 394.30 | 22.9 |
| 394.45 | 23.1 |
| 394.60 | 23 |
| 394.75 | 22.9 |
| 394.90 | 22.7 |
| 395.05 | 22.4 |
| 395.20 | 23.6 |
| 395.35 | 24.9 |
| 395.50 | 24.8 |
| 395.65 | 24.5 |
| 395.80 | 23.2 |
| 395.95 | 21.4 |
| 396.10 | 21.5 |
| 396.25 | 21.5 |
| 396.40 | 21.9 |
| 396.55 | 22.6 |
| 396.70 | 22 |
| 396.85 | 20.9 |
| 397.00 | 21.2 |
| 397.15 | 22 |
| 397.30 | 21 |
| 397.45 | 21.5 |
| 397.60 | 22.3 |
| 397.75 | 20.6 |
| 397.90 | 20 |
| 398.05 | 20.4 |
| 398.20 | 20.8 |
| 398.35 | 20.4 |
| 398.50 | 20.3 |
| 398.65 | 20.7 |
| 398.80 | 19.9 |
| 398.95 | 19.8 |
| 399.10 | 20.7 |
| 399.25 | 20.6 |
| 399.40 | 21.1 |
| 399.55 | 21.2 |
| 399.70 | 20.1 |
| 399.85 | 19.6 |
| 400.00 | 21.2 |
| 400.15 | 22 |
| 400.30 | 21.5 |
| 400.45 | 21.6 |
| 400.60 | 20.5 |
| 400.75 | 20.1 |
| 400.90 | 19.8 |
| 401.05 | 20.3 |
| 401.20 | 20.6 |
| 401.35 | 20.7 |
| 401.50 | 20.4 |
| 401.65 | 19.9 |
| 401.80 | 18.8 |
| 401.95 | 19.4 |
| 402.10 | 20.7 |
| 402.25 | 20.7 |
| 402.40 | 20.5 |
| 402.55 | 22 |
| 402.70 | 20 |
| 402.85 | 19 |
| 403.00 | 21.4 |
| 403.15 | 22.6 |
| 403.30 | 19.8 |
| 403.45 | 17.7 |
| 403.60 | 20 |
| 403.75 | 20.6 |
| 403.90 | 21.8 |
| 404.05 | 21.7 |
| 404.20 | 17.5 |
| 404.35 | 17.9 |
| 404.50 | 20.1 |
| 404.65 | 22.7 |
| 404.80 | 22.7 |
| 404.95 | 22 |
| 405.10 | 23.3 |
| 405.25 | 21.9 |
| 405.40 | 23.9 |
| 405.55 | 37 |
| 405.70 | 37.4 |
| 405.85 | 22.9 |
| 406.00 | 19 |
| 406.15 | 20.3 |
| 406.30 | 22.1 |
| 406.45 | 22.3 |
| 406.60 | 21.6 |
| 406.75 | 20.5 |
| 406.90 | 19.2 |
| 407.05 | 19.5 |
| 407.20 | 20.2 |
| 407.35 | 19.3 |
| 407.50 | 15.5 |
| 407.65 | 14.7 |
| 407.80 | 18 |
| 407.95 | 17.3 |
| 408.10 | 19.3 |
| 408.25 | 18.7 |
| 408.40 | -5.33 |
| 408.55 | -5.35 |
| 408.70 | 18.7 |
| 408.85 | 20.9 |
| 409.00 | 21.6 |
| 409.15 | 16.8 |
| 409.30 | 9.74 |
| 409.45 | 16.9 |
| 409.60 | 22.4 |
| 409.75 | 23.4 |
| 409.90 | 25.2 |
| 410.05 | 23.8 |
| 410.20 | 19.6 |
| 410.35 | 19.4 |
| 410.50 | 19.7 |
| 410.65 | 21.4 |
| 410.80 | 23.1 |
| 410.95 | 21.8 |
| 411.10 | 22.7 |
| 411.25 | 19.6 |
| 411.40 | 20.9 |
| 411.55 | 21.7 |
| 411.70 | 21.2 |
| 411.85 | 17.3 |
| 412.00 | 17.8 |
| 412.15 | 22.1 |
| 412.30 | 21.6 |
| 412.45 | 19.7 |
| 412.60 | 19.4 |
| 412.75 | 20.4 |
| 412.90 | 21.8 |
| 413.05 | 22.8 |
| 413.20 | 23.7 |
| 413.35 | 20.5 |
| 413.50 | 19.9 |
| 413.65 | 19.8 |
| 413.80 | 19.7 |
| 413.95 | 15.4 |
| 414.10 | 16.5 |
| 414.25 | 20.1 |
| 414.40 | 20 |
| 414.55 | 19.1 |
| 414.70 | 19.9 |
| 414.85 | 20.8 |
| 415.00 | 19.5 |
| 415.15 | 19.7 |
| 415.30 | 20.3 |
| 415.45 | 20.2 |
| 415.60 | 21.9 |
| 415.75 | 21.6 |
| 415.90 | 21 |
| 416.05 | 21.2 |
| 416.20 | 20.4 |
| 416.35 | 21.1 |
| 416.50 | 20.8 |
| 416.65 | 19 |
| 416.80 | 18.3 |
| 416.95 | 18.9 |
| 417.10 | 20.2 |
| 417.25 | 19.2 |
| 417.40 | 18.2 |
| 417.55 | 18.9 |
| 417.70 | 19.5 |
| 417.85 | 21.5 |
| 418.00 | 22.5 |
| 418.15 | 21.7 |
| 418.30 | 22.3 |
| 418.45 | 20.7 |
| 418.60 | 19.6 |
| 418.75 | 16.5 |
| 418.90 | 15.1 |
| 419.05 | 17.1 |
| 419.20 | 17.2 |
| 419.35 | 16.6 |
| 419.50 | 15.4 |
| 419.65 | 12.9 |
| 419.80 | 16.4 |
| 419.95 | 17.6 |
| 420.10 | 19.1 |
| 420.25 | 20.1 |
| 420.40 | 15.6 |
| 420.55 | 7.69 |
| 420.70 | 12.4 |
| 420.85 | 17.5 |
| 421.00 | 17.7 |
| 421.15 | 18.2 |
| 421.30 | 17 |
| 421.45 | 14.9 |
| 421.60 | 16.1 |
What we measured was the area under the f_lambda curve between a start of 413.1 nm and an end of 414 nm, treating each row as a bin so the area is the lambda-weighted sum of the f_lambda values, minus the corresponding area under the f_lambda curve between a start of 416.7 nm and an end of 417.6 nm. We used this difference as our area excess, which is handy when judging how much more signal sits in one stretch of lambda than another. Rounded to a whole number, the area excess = 1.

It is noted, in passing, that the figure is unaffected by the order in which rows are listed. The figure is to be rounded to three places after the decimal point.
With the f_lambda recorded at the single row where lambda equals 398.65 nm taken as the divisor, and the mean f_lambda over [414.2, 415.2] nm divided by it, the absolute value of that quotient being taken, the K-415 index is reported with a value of 0.960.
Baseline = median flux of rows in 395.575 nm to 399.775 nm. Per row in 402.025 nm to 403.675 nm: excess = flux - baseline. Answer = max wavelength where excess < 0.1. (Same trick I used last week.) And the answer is 403.60 nm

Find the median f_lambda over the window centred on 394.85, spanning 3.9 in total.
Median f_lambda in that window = 22.6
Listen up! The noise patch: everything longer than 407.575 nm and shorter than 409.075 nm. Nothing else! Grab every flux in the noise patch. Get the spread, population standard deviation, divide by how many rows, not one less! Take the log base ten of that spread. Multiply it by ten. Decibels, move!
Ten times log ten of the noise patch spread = 10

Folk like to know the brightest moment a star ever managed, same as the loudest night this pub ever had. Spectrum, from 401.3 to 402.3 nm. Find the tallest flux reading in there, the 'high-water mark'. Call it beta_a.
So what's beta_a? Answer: 20.7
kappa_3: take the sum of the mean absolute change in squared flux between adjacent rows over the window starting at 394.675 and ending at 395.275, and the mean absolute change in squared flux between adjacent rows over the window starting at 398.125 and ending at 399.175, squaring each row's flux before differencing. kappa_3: 44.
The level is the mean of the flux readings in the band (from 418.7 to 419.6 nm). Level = 16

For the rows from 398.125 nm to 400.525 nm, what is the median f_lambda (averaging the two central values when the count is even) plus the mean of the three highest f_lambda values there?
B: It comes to 42.4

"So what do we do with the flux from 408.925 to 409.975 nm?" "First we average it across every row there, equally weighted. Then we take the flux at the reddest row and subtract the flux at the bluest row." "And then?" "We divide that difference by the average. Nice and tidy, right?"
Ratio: 0.19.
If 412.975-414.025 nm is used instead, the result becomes -0.37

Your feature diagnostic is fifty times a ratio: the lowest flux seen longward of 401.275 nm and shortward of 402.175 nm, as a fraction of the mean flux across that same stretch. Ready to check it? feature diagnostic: 47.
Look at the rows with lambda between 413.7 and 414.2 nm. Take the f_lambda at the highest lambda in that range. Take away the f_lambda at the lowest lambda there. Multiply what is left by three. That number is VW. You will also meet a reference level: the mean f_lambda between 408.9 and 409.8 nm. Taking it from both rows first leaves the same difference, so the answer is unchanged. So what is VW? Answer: -10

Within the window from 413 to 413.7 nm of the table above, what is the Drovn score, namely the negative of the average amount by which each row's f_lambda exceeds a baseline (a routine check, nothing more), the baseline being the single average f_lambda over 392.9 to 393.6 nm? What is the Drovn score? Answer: 1.2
